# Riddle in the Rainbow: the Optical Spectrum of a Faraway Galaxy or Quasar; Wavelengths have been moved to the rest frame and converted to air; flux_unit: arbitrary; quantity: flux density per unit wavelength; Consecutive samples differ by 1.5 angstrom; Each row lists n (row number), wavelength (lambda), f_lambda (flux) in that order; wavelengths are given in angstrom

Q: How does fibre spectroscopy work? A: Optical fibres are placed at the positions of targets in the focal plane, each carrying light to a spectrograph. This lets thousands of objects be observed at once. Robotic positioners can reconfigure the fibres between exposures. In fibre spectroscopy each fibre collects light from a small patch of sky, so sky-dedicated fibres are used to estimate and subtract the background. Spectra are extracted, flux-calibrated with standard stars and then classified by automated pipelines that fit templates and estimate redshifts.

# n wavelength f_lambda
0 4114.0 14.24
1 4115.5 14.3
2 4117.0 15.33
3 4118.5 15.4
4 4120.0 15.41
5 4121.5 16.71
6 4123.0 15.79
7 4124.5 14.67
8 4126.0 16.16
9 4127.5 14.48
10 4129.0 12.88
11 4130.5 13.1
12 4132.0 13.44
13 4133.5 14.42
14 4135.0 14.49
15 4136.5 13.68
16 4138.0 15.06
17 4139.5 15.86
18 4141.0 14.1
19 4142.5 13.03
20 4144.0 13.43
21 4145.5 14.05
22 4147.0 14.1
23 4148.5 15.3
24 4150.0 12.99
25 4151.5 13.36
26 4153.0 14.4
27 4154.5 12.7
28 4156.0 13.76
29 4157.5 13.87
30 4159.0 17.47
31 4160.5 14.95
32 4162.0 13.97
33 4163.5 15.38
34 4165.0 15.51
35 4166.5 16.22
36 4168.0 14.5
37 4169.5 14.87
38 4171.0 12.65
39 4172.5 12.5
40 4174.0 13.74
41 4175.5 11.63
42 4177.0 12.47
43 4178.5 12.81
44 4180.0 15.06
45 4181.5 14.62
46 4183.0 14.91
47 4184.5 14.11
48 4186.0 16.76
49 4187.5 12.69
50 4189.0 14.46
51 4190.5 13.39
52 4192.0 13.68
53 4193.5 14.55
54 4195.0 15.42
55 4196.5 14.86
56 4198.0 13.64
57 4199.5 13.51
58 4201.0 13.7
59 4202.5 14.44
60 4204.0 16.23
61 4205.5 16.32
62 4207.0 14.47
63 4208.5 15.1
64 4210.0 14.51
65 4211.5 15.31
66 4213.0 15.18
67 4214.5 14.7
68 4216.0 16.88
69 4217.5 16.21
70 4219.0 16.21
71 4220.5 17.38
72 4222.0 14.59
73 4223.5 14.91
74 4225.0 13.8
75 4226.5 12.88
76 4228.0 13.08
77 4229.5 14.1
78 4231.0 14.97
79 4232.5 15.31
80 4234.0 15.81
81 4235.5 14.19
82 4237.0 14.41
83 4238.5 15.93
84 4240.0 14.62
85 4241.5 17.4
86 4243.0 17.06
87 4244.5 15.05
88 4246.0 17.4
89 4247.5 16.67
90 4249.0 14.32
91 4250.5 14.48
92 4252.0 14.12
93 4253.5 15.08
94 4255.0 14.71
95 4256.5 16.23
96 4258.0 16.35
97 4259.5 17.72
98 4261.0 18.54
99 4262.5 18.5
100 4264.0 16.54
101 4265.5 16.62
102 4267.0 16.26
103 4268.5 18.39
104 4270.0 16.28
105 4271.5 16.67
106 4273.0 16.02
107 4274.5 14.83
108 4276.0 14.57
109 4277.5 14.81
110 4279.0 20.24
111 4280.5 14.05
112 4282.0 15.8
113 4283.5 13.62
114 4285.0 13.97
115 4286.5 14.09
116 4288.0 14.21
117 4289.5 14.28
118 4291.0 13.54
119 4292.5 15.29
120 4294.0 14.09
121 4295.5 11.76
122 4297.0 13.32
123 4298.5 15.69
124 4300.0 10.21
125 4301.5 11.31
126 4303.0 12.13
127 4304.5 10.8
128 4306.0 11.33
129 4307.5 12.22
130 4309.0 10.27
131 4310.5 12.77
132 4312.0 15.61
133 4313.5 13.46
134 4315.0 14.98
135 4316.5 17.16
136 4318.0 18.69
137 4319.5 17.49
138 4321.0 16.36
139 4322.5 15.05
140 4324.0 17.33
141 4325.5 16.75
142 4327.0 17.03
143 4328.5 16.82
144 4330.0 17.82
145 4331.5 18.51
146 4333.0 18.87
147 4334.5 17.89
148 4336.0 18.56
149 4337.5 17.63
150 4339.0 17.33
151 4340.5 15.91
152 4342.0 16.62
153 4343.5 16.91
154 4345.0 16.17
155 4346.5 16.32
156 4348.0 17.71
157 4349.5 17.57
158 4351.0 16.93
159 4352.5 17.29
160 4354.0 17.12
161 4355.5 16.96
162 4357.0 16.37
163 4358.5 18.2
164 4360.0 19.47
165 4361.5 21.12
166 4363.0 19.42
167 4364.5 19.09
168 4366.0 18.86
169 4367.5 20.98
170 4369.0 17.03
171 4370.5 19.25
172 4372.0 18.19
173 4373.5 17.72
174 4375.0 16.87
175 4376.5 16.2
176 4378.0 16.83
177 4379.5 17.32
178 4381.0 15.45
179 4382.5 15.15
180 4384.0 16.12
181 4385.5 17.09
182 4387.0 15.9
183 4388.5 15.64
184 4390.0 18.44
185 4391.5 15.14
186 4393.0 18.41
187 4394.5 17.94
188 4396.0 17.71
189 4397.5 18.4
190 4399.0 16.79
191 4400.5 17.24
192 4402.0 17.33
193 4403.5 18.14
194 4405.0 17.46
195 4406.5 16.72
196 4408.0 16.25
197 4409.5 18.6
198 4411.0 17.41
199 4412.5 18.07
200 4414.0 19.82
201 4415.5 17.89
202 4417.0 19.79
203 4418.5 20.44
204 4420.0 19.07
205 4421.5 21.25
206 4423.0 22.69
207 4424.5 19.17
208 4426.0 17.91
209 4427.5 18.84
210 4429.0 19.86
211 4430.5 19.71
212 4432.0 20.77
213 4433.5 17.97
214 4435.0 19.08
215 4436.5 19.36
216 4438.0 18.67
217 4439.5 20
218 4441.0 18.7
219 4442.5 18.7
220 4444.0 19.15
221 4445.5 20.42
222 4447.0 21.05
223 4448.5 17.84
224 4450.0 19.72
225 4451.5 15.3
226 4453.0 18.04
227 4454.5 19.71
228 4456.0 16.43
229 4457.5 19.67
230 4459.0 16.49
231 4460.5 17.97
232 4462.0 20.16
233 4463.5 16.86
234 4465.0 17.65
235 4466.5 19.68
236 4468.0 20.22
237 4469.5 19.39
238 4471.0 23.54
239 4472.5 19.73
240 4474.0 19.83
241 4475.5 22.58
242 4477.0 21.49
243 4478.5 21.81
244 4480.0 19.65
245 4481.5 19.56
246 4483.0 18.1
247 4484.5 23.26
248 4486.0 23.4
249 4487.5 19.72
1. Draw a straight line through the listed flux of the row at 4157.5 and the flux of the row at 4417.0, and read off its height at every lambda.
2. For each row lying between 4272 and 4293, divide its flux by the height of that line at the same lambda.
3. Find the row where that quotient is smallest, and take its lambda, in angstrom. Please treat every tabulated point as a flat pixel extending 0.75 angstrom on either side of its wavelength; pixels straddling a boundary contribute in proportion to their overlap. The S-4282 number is 4291.0 angstrom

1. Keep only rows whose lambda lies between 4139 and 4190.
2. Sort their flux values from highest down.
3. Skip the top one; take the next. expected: 16.76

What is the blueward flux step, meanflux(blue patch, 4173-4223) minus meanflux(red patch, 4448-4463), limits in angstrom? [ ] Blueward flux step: -3.5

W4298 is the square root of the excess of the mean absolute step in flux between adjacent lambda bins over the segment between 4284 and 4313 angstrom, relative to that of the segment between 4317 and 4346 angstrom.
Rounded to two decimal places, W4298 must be 0.84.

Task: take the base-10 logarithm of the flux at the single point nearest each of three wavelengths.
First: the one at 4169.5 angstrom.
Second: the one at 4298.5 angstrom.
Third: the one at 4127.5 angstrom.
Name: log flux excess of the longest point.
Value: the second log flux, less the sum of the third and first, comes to -1.14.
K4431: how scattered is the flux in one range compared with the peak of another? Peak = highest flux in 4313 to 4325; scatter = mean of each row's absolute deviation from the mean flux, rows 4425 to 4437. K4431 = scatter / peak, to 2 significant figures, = 0.039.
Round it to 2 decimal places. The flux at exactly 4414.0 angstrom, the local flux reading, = 19.82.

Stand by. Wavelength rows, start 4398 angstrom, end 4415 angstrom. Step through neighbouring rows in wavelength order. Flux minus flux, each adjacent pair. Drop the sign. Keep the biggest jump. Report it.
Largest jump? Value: 2.35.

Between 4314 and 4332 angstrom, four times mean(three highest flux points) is 73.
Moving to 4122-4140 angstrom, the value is 64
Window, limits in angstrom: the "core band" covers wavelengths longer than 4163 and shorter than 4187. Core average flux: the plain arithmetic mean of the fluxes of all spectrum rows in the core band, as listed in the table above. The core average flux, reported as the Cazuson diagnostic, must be 14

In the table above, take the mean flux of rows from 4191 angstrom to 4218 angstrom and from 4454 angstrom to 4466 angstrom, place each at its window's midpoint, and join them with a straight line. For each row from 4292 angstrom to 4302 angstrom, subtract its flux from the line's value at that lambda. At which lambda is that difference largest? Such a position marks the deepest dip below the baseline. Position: 4300.0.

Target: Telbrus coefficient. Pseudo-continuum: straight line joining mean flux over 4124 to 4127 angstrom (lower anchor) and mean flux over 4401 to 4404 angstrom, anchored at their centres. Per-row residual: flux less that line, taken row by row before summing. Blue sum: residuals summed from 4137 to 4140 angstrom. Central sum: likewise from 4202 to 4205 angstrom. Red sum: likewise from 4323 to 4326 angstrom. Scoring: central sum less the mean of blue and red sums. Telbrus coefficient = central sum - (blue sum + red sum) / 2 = -1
